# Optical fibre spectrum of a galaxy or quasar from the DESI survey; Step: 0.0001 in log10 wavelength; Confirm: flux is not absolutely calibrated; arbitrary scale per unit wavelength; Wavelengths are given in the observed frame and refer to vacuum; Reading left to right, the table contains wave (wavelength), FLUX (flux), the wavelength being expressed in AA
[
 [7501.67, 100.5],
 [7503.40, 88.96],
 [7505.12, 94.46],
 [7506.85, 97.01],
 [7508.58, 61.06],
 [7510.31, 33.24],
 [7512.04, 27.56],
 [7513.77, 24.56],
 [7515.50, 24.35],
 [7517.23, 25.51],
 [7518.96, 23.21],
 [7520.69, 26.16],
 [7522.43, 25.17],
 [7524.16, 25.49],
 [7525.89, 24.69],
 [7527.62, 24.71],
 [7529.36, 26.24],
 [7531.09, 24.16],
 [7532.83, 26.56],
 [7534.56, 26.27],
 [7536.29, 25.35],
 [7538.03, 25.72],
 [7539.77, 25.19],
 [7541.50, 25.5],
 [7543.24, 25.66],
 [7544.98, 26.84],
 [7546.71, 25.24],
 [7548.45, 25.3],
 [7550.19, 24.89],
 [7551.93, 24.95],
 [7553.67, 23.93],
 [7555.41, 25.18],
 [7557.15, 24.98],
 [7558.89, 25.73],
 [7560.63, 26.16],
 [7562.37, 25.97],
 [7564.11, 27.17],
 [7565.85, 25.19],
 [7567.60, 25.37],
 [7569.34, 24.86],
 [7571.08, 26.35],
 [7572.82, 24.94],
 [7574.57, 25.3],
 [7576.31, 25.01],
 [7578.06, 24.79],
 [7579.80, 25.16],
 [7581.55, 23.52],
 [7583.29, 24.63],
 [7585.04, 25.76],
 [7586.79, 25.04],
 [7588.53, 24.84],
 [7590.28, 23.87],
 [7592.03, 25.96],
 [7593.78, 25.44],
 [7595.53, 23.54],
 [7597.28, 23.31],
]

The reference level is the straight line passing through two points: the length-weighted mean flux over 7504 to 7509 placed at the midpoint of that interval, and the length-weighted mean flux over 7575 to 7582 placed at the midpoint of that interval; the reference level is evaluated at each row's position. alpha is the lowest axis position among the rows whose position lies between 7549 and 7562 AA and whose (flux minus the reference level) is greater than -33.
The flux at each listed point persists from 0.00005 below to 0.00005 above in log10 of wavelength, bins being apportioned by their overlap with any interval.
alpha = 7550.19 AA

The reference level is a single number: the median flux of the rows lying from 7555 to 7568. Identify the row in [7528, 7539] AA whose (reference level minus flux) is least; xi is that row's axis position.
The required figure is 7532.83 AA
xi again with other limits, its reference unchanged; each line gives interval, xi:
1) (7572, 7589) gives 7585.04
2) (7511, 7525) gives 7512.04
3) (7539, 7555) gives 7544.98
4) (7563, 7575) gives 7564.11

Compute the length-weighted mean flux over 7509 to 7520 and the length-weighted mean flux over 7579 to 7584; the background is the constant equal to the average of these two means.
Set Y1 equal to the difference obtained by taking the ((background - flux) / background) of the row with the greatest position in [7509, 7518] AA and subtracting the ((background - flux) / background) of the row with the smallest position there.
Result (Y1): 0.30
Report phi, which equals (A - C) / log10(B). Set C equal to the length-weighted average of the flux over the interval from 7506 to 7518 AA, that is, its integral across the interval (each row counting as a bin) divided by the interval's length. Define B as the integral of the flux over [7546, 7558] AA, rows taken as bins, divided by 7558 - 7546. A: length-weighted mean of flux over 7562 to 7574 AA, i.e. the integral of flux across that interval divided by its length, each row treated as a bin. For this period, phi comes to -11.7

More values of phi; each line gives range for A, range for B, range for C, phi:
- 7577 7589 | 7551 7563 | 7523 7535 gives -0.4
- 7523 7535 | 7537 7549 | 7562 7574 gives -0.2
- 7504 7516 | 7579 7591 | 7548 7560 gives 20.4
